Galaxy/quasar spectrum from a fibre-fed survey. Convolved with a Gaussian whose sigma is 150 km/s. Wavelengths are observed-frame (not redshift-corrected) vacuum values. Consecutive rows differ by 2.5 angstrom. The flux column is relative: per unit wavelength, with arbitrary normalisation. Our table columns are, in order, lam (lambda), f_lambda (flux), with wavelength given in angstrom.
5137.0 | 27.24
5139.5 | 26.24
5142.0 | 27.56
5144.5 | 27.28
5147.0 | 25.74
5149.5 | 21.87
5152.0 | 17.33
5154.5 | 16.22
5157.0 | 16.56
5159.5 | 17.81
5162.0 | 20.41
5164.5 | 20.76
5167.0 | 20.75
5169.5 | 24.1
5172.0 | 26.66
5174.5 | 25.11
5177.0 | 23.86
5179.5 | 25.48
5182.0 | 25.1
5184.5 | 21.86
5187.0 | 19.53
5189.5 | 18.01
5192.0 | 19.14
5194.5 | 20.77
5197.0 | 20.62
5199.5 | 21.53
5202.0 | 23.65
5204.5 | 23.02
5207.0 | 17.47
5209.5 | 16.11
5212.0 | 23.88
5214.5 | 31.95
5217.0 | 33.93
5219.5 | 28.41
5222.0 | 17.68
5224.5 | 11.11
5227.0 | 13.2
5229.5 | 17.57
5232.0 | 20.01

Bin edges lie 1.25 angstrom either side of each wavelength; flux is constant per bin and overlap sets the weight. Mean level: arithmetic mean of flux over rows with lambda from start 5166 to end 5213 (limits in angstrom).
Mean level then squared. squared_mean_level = 481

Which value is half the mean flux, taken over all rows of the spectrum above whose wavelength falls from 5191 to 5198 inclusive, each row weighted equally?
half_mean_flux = 10.1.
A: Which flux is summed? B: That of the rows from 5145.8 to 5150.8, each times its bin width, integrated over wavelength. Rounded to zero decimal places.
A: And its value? 119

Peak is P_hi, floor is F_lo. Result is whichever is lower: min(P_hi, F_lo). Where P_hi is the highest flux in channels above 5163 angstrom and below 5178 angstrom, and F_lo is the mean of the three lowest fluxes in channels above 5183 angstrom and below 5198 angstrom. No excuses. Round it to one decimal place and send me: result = 18.9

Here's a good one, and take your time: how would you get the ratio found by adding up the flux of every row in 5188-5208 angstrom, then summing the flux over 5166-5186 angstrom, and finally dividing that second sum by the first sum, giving 1.17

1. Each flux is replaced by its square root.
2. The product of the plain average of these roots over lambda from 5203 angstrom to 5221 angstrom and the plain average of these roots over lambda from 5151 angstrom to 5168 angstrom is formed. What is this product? 21.3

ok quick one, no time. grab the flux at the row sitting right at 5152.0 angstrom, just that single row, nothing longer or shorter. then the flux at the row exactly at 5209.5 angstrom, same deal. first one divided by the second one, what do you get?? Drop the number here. 1.1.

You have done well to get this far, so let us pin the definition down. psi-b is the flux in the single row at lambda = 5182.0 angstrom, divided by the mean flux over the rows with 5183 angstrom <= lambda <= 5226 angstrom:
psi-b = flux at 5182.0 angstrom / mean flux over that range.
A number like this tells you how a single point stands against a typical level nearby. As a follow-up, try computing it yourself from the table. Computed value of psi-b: 1.16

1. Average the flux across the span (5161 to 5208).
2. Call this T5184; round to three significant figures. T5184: 22.0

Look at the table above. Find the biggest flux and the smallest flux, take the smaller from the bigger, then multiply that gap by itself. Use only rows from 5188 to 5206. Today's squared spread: 32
